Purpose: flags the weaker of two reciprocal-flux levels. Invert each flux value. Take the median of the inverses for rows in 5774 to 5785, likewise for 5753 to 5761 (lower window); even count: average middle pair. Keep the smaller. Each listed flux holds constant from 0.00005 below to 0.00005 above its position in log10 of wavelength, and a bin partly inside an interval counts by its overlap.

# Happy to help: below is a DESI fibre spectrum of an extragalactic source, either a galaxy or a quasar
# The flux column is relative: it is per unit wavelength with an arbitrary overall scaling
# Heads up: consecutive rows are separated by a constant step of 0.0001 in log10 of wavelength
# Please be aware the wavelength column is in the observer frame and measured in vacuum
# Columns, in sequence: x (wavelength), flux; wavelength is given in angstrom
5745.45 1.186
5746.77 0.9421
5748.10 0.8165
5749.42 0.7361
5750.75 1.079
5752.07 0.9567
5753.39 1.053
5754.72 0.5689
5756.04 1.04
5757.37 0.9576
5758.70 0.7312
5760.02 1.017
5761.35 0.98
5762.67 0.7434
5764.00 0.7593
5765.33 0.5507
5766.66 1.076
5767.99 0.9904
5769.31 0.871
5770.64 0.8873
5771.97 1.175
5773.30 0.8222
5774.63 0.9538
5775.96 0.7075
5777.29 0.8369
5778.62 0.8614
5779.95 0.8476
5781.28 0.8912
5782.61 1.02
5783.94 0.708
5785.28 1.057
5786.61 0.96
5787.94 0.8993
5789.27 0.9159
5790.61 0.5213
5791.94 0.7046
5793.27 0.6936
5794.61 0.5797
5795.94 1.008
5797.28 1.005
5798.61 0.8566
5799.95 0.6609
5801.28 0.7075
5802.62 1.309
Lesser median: 1.01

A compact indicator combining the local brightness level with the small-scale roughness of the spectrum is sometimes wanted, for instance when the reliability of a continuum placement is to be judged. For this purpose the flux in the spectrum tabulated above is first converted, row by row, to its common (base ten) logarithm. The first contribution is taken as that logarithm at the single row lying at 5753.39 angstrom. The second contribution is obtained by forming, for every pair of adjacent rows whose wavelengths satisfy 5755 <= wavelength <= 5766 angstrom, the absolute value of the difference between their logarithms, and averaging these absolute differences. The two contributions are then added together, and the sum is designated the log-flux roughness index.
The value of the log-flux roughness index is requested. 0.11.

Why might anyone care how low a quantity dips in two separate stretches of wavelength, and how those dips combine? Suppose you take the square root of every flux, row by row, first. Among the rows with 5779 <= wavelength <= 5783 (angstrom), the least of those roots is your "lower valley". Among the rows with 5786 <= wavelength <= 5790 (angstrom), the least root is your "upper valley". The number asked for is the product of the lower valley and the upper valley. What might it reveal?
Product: 0.87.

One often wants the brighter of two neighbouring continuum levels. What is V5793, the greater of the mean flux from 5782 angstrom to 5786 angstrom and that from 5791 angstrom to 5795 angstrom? 0.93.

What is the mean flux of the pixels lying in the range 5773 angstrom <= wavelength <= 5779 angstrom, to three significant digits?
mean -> 0.836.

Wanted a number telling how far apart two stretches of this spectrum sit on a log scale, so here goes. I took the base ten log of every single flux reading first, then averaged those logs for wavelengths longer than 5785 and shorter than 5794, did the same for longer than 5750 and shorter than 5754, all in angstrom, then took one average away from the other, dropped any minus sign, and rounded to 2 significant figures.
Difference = 0.11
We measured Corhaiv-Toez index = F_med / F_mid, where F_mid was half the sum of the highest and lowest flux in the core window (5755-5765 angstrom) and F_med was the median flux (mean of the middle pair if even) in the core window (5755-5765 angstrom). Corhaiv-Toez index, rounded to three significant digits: 1.08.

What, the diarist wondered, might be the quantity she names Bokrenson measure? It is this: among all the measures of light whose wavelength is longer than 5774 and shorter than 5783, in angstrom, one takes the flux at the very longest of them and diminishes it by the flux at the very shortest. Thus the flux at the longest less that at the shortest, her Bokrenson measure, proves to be 0.07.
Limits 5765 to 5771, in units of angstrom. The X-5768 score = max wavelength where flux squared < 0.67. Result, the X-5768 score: 5765.33 angstrom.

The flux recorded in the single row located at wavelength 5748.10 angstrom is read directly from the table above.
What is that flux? 0.8165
